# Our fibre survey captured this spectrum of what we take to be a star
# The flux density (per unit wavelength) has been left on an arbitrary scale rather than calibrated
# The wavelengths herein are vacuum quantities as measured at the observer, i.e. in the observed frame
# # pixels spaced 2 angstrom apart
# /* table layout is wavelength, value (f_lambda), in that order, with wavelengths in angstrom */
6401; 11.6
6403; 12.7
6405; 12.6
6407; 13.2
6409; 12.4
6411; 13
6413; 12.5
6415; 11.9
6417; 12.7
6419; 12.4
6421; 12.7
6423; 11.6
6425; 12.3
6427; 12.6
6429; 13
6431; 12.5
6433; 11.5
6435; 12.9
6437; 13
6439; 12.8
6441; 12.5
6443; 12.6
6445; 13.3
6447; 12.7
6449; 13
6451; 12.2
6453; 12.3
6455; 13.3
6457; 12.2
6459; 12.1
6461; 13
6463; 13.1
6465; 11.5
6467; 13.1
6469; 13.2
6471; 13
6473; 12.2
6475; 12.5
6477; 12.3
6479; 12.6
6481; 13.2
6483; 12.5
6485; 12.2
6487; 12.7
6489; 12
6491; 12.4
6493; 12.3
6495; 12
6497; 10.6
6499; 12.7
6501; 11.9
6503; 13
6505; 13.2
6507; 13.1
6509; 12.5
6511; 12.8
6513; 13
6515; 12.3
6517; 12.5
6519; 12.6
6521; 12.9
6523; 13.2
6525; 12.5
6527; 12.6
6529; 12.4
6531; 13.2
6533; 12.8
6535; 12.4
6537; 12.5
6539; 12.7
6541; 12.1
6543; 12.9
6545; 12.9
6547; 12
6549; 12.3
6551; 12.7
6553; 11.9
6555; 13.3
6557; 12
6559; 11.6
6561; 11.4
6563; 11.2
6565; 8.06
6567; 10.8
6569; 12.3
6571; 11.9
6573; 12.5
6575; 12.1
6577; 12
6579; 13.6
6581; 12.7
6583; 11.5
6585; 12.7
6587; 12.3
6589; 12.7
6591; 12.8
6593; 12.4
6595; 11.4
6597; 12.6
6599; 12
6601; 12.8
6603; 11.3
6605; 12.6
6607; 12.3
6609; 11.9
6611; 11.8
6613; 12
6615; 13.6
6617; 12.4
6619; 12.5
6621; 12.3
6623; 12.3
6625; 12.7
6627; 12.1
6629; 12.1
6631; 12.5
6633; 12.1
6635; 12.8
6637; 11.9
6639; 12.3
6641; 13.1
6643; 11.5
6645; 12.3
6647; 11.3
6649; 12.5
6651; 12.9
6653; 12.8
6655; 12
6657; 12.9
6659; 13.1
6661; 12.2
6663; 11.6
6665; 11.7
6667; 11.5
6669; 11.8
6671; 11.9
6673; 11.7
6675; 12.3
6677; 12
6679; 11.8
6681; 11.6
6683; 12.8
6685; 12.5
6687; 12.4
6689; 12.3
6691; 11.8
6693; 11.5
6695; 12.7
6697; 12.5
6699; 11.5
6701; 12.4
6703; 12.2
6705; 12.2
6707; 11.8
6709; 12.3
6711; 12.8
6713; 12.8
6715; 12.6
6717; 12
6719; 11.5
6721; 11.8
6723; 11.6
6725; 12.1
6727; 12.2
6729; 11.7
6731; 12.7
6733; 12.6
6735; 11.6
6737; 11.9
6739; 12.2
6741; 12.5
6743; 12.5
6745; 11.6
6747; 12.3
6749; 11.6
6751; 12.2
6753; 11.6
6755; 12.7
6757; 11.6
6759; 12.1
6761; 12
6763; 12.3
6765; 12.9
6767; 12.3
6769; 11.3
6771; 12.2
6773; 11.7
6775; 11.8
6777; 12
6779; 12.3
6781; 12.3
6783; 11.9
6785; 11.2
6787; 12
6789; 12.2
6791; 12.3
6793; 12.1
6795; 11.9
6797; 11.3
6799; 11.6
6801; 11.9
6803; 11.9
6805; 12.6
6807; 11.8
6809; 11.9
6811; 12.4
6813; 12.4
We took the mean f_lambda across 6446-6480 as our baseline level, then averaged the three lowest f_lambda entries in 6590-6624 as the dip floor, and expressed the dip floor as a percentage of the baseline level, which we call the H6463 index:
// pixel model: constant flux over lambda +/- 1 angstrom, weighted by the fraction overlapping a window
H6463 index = 91.2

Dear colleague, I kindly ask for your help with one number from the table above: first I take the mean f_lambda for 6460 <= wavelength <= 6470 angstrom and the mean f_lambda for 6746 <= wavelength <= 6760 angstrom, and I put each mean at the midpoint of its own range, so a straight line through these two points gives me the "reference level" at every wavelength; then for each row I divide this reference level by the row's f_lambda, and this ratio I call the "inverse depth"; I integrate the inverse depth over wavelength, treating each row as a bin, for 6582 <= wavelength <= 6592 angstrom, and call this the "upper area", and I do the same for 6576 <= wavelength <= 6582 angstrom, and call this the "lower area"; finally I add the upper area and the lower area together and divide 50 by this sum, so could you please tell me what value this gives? 3.1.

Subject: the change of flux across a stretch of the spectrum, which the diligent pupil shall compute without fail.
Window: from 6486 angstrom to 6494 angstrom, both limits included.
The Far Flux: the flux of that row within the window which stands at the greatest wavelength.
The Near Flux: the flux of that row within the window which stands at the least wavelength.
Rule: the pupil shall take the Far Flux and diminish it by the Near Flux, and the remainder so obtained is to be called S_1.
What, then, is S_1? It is -0.4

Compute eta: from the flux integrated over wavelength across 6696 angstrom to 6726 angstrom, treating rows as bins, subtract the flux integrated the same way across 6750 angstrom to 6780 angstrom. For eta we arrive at 2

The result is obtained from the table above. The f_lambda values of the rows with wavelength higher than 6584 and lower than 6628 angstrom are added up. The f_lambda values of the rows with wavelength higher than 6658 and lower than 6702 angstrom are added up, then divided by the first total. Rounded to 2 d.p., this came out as 0.98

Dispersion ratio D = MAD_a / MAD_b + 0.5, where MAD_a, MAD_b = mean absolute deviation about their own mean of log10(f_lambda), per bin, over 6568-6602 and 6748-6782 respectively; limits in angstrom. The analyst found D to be 1.70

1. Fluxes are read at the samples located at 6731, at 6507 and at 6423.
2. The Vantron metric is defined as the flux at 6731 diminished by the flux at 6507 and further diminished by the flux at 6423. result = -12.0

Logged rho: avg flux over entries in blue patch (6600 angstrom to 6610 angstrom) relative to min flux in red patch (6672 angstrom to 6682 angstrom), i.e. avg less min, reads 0.58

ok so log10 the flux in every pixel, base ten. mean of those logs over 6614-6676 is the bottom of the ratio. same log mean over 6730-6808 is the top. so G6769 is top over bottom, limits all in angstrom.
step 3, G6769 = 0.992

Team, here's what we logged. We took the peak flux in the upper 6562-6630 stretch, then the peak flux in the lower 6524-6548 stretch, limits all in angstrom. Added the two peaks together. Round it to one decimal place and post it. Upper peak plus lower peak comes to 26.8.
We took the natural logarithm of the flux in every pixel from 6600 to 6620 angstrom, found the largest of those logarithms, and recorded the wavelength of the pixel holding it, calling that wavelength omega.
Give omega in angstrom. 6615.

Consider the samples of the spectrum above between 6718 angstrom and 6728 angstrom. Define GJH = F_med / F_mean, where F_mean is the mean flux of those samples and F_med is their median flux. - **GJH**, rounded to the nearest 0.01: 1.00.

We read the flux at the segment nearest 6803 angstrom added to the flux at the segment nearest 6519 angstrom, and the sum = 24.5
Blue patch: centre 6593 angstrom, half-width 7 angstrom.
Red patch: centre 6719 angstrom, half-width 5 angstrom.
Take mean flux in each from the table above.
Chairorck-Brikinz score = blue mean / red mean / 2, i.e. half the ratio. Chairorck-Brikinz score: 0.517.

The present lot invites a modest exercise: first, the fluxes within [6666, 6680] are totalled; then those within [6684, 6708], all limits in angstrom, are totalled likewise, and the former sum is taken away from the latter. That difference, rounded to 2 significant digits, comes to 63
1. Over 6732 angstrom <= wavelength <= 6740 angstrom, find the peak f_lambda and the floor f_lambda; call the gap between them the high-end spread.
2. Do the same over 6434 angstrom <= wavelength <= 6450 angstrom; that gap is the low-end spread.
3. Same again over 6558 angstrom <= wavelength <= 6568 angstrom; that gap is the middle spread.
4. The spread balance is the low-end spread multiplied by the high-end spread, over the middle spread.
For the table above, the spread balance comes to 0.2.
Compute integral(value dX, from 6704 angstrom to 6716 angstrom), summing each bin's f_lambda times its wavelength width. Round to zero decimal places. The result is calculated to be 149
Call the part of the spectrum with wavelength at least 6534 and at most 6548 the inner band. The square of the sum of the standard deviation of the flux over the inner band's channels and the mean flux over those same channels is 165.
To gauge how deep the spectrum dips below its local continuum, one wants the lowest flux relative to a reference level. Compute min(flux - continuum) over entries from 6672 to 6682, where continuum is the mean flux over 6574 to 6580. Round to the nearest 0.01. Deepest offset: -0.97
